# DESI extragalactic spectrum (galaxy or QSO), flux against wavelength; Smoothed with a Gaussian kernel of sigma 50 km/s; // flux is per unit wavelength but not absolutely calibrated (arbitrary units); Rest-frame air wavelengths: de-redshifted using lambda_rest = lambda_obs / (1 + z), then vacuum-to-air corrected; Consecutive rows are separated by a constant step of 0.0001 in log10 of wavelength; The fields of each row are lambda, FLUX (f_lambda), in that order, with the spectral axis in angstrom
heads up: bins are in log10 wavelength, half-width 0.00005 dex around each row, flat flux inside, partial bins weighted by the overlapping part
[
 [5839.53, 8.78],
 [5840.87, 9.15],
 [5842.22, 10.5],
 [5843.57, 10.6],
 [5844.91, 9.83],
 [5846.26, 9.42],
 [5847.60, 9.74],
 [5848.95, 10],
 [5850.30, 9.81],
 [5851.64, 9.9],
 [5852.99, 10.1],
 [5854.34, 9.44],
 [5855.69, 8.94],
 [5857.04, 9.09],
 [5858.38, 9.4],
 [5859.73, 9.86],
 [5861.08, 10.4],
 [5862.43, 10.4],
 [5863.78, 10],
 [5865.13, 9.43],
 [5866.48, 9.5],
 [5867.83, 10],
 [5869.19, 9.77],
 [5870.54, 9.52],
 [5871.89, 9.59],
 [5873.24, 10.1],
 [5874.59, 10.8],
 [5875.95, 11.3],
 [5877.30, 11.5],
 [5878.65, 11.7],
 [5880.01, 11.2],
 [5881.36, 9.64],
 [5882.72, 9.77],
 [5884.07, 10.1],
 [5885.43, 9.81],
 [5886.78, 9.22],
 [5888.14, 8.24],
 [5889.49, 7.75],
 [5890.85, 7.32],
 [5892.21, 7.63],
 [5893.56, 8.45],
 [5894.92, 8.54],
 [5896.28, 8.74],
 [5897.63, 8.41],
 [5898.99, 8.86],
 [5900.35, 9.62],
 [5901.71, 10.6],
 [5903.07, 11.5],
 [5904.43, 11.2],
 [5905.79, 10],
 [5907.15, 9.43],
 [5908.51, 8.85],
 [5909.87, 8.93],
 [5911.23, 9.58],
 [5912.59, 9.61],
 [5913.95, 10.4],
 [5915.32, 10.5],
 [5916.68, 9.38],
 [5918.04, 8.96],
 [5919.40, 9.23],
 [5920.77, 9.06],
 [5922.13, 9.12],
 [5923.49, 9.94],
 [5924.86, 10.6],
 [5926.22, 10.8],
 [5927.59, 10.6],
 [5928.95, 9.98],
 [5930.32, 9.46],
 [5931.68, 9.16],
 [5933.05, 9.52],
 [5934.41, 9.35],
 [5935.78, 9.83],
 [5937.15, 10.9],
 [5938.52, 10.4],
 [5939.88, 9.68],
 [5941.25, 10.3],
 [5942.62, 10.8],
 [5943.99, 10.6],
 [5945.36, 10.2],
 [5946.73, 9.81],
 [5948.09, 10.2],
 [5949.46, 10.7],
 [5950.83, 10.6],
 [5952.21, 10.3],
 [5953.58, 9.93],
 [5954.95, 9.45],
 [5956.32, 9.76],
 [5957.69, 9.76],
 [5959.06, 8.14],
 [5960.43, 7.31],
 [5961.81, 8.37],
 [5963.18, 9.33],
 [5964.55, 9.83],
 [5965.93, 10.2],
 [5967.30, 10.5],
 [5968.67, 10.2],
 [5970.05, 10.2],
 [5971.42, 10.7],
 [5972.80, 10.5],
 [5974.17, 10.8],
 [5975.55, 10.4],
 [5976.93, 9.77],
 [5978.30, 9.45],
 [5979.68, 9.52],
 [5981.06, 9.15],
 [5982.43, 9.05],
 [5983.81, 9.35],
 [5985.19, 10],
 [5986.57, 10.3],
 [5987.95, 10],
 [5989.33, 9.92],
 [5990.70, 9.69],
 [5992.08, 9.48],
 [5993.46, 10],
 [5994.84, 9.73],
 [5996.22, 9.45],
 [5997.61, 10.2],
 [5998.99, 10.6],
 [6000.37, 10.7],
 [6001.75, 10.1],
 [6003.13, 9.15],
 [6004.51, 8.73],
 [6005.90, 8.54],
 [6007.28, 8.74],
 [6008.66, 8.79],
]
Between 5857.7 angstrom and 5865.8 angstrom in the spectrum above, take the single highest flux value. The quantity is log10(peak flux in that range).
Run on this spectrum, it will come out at 1.02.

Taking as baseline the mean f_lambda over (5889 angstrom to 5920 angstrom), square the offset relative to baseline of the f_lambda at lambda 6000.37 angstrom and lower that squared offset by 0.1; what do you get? 1.9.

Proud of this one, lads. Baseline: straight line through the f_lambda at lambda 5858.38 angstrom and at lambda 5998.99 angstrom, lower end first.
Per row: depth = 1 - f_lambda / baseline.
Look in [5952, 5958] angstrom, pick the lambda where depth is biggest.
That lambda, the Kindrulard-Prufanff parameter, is 5954.95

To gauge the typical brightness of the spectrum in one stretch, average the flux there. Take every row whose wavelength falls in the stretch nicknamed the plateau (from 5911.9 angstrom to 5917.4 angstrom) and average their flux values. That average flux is 10.0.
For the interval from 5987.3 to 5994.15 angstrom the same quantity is 9.8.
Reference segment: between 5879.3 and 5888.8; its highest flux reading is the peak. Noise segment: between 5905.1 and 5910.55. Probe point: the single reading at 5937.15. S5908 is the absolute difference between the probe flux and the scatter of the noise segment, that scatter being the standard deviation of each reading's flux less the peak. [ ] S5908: 10.4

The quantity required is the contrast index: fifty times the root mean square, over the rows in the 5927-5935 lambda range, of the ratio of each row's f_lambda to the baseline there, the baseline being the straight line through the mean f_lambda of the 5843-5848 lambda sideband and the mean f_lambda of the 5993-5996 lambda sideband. 49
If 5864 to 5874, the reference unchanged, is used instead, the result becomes 49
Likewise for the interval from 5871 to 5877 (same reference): 53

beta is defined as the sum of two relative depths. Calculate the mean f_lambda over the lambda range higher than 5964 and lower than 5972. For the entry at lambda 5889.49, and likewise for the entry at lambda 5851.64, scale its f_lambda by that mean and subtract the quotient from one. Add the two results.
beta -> 0.28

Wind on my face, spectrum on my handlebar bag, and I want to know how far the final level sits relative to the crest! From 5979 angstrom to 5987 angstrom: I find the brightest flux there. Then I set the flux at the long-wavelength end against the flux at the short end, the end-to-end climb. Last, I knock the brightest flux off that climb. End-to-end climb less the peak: -9.5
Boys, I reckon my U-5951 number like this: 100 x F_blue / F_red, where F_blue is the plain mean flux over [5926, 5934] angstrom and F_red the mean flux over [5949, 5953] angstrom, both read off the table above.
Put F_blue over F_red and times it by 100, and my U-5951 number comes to 94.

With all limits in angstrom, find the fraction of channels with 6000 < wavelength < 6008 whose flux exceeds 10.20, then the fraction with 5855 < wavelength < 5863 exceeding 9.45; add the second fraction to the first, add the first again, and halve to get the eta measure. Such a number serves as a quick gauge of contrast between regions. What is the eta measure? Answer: 0.4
